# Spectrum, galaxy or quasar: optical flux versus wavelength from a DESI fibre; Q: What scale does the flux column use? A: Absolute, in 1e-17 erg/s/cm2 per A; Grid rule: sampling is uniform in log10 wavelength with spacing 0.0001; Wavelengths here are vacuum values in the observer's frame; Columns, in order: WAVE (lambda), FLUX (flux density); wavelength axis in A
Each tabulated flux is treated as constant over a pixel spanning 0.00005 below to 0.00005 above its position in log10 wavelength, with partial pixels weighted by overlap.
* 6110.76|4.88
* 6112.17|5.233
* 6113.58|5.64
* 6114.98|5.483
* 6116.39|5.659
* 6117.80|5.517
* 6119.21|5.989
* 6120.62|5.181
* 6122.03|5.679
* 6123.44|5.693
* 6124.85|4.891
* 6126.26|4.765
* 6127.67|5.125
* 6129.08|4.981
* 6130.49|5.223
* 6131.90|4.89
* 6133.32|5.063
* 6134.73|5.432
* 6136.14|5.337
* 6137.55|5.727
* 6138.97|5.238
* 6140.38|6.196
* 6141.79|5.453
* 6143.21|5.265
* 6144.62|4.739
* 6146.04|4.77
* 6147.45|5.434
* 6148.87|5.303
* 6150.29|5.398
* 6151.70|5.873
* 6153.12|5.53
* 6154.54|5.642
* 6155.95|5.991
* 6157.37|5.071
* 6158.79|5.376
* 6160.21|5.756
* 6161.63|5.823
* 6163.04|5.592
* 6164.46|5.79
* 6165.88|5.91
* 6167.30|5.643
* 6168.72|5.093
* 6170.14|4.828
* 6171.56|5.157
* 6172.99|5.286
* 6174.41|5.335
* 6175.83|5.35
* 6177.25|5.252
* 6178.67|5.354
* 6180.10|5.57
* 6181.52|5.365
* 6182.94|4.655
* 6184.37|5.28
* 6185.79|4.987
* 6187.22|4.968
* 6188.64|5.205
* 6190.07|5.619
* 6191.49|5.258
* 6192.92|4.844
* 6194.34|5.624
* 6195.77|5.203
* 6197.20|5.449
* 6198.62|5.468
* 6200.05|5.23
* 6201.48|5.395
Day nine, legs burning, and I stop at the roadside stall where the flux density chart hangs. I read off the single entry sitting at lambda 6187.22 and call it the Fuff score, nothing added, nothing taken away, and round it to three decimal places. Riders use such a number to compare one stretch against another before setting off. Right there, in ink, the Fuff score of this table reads 4.968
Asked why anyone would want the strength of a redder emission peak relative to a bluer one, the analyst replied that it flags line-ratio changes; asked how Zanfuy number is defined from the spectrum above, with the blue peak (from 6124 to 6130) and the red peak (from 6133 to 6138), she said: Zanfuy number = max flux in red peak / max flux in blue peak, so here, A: 1.12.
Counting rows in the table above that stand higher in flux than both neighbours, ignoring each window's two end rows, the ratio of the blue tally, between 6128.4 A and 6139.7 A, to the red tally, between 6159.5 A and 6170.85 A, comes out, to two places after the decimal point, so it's 1.50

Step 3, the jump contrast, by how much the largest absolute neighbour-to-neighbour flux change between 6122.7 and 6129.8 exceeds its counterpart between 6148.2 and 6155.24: 0.33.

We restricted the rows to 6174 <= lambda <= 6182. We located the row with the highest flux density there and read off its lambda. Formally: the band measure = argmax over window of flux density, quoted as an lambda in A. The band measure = 6180.10 A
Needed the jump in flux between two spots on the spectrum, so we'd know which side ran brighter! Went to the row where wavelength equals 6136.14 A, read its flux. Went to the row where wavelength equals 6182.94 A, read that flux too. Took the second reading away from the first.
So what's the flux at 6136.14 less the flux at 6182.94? 0.7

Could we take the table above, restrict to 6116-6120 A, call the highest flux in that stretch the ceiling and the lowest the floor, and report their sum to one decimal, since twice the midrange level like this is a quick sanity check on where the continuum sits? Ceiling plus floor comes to 11.5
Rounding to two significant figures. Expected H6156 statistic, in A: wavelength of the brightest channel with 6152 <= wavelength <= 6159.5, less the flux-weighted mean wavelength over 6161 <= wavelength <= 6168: -8.5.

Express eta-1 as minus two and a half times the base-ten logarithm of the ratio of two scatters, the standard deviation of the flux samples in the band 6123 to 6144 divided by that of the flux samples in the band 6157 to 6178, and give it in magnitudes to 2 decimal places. -0.18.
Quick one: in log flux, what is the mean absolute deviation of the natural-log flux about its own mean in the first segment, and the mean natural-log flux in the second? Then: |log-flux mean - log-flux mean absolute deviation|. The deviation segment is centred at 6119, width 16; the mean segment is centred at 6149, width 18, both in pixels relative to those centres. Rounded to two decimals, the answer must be 1.63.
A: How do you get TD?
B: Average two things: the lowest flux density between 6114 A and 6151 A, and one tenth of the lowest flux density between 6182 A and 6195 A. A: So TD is 2.602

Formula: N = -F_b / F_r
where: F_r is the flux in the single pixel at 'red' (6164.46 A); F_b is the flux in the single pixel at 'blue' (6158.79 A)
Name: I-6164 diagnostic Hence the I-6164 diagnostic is -0.93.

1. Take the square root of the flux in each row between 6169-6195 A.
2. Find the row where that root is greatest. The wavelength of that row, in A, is 6194.34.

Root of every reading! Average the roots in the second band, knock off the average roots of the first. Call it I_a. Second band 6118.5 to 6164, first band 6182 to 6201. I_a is 0.037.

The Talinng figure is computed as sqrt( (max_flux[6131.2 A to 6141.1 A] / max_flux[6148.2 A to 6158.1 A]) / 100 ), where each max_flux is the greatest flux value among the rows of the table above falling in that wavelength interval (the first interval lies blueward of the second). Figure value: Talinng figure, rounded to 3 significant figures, 0.102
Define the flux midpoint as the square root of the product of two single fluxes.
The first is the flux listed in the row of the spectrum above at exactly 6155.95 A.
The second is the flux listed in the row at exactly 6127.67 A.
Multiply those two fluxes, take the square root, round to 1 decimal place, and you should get 5.5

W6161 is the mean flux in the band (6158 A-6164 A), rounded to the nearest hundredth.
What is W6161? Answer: 5.64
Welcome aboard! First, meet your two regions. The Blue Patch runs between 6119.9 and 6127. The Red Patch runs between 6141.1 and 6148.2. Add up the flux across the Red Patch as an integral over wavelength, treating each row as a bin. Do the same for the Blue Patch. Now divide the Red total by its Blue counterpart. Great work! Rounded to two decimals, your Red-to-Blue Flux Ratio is 0.98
